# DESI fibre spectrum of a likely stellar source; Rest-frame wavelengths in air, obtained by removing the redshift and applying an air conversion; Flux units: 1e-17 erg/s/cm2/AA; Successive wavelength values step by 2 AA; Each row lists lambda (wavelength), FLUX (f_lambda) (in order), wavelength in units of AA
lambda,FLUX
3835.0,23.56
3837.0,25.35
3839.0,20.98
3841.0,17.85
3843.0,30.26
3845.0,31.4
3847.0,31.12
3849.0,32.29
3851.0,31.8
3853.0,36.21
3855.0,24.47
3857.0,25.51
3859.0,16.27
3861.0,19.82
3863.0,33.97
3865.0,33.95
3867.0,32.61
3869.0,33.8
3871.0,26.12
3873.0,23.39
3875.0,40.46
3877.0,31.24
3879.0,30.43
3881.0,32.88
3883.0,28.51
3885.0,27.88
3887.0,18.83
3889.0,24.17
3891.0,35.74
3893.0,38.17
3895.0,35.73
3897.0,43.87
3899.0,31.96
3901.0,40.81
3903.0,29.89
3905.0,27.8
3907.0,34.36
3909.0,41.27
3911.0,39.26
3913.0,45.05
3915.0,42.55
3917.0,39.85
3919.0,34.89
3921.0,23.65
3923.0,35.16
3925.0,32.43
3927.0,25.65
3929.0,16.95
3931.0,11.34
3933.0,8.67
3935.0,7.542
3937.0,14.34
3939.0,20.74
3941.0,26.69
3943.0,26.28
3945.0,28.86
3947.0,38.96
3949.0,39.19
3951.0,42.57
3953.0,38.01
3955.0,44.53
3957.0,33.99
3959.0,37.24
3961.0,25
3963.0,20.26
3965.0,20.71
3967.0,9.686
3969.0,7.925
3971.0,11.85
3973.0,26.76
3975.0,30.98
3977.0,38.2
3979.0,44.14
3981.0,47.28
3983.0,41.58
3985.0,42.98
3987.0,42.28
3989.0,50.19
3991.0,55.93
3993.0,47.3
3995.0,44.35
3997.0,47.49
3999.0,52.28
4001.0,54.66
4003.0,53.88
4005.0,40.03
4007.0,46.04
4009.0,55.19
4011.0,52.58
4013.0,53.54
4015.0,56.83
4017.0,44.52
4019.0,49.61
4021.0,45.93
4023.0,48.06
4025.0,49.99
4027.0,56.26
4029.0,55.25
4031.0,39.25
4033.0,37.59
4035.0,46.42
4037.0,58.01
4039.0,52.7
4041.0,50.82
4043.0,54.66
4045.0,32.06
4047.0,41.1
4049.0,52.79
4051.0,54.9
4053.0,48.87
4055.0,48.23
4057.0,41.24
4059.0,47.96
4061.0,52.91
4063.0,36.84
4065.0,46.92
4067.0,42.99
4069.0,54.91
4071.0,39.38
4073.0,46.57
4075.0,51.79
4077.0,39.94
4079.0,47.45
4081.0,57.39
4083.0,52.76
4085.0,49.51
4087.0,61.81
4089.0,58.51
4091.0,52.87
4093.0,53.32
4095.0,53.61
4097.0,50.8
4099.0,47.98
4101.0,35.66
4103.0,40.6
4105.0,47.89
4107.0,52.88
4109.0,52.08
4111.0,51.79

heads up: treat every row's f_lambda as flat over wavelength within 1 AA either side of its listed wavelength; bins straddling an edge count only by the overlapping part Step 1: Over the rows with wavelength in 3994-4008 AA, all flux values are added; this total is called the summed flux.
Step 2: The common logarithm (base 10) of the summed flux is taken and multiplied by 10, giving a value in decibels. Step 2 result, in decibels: 25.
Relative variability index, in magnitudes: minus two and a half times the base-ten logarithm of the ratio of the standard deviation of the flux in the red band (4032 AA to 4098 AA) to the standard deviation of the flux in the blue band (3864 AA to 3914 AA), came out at -0.1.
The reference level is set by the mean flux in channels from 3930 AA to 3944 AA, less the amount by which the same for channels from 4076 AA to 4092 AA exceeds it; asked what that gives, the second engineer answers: -20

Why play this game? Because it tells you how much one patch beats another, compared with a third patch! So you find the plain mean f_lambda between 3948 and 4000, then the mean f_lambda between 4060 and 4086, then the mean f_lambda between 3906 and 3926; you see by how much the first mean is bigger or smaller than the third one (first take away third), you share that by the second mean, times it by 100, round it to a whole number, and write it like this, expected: -1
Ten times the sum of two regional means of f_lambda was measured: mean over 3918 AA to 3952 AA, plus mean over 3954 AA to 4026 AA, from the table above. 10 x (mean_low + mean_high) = 665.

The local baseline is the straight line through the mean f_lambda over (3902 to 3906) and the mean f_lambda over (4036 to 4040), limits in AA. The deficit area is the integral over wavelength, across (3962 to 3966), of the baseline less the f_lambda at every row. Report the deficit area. 81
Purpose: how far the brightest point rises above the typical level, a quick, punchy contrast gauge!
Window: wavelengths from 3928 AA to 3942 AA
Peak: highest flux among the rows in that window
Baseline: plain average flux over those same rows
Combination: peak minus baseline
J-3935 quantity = 12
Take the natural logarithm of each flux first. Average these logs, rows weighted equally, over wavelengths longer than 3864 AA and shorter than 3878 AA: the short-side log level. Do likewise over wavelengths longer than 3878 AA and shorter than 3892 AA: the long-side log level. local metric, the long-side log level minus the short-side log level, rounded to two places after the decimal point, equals -0.11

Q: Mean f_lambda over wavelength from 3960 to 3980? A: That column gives 24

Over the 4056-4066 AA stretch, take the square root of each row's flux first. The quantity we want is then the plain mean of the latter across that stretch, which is 6.7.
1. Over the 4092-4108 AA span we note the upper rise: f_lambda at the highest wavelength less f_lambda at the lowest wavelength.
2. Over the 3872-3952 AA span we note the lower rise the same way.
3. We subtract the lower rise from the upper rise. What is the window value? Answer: -20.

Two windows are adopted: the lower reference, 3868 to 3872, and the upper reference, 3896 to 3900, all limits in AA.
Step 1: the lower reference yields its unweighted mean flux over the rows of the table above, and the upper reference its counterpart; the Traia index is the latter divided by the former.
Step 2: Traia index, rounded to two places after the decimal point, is 1.27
